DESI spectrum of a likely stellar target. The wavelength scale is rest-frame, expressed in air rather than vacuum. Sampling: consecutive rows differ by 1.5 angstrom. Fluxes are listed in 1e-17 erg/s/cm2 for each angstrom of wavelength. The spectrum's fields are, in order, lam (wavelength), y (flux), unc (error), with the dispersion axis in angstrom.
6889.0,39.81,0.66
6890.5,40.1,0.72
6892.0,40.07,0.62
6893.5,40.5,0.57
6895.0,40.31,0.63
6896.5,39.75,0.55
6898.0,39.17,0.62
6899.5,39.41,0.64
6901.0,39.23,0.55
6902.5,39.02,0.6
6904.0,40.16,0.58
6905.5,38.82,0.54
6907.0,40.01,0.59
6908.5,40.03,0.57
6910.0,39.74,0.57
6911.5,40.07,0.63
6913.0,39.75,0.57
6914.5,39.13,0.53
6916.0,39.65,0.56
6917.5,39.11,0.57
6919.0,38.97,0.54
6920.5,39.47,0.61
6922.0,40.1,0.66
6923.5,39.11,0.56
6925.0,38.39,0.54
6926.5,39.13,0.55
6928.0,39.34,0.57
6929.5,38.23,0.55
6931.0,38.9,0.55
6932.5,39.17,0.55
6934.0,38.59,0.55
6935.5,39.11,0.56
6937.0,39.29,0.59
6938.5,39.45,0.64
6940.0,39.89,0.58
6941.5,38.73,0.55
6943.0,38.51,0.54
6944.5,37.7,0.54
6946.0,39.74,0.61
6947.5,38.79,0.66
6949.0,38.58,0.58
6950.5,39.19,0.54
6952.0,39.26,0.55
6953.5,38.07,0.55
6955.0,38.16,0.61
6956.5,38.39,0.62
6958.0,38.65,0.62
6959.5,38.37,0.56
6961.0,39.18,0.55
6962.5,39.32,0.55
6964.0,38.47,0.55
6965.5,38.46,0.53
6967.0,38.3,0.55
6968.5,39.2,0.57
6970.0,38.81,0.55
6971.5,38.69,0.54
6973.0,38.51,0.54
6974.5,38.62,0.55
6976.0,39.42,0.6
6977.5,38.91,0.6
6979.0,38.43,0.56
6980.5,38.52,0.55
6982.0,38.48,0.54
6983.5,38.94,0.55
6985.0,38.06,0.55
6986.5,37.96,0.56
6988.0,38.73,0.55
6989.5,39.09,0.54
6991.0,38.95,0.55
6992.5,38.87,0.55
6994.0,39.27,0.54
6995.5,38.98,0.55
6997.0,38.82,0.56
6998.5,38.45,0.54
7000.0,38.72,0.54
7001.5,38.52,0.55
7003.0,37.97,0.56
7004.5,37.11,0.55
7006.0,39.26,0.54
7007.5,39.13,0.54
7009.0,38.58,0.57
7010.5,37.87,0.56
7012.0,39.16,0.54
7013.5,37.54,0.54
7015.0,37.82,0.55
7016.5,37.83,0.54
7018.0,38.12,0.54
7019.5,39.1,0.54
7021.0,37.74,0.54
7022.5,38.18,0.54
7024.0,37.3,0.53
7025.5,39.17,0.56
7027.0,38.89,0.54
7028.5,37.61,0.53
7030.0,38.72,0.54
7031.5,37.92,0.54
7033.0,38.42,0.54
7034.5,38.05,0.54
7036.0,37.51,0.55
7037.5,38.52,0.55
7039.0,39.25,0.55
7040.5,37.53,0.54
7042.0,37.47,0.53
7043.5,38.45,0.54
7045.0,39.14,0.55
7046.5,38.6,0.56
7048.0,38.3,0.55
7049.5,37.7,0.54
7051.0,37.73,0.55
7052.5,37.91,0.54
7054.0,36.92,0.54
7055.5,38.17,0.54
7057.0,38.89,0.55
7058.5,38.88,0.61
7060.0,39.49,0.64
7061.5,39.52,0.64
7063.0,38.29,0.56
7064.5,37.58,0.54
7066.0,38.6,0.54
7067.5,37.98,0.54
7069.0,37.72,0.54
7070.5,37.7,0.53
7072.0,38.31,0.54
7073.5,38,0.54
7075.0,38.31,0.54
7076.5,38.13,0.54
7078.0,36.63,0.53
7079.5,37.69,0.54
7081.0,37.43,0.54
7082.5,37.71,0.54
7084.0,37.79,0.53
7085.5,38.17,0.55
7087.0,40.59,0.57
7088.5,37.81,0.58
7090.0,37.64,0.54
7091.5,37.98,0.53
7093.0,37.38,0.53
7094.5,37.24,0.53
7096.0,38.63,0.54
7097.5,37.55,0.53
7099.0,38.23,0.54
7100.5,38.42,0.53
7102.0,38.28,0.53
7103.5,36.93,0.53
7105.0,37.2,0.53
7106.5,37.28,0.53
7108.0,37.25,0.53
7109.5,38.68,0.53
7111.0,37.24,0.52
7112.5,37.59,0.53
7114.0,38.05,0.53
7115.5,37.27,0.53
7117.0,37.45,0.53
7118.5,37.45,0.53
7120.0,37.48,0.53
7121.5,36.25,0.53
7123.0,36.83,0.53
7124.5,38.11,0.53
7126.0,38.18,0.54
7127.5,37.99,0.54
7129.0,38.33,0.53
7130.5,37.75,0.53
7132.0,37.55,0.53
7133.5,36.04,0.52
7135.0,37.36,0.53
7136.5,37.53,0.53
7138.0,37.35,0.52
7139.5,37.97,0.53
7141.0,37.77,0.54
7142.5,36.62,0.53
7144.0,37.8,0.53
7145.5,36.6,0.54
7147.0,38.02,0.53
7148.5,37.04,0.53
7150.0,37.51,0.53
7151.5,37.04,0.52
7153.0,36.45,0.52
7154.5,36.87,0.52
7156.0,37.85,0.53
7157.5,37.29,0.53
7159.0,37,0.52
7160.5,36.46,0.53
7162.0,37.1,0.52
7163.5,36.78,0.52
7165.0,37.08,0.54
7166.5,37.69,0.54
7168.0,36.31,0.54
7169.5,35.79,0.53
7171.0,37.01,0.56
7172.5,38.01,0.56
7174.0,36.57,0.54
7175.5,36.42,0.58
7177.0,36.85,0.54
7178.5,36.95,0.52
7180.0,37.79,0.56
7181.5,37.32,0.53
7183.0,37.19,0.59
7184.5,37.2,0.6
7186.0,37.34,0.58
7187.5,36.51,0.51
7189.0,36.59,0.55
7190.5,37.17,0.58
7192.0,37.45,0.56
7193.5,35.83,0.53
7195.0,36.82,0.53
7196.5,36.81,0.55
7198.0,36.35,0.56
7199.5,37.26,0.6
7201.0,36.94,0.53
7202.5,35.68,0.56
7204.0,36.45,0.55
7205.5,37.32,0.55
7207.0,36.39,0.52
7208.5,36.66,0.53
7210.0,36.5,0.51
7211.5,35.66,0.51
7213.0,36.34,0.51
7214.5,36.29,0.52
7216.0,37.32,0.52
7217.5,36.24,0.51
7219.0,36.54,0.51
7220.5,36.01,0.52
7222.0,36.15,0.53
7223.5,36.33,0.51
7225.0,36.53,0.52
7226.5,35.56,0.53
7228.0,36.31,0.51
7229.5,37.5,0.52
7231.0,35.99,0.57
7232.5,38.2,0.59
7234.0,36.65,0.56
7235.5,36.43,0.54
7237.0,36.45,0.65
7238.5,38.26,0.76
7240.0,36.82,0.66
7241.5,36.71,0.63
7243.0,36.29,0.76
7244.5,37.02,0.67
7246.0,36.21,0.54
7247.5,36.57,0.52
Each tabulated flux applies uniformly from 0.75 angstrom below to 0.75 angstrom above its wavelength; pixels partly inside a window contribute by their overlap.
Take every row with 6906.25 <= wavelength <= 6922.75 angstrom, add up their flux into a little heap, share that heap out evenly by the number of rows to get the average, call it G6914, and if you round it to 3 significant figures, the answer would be 39.6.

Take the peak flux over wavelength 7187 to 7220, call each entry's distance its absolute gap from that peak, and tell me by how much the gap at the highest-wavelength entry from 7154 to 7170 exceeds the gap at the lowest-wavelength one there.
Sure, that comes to 1.1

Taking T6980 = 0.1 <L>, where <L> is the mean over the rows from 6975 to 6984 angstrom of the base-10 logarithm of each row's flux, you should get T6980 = 0.159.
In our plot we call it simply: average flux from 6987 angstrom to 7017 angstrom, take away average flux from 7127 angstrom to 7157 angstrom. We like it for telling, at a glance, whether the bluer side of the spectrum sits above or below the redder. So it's 1.2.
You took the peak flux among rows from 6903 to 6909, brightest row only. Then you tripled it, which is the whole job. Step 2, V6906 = 120.5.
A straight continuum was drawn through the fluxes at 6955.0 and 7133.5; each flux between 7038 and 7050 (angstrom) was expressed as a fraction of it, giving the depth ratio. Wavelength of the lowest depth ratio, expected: 7042.0 angstrom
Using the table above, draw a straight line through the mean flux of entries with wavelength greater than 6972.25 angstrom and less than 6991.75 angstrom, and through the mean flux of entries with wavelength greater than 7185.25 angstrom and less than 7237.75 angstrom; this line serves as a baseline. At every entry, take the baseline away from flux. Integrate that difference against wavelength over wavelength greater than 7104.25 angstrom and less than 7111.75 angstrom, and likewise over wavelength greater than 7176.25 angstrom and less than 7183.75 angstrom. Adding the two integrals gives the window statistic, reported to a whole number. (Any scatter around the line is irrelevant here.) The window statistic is 3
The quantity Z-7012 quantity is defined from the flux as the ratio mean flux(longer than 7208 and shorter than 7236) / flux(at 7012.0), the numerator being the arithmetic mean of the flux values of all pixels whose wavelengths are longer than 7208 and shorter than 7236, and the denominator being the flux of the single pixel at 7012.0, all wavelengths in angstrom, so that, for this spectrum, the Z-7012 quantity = 0.93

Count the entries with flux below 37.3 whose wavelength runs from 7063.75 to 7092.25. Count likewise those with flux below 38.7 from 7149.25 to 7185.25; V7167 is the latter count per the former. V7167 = 24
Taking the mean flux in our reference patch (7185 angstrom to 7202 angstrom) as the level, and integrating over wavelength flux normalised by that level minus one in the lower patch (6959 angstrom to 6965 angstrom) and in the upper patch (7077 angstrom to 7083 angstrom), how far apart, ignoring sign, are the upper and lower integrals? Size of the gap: 0.24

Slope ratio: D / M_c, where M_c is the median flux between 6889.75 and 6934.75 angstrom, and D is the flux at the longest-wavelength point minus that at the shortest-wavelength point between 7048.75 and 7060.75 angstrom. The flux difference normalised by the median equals 0.045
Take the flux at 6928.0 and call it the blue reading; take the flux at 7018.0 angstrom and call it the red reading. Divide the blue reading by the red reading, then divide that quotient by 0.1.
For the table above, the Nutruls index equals 10.3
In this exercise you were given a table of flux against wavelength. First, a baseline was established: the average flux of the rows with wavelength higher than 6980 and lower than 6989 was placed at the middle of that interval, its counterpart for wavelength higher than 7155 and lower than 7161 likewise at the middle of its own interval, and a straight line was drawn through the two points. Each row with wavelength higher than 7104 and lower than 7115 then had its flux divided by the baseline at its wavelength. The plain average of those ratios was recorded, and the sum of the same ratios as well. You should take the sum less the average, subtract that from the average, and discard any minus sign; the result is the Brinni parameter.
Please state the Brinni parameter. 5.0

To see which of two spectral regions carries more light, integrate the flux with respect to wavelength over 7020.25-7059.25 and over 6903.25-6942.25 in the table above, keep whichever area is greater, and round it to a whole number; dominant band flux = 1534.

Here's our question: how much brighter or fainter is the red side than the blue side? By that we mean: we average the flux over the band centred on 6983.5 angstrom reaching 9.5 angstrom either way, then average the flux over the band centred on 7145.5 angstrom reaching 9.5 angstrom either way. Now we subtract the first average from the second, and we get -1.4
